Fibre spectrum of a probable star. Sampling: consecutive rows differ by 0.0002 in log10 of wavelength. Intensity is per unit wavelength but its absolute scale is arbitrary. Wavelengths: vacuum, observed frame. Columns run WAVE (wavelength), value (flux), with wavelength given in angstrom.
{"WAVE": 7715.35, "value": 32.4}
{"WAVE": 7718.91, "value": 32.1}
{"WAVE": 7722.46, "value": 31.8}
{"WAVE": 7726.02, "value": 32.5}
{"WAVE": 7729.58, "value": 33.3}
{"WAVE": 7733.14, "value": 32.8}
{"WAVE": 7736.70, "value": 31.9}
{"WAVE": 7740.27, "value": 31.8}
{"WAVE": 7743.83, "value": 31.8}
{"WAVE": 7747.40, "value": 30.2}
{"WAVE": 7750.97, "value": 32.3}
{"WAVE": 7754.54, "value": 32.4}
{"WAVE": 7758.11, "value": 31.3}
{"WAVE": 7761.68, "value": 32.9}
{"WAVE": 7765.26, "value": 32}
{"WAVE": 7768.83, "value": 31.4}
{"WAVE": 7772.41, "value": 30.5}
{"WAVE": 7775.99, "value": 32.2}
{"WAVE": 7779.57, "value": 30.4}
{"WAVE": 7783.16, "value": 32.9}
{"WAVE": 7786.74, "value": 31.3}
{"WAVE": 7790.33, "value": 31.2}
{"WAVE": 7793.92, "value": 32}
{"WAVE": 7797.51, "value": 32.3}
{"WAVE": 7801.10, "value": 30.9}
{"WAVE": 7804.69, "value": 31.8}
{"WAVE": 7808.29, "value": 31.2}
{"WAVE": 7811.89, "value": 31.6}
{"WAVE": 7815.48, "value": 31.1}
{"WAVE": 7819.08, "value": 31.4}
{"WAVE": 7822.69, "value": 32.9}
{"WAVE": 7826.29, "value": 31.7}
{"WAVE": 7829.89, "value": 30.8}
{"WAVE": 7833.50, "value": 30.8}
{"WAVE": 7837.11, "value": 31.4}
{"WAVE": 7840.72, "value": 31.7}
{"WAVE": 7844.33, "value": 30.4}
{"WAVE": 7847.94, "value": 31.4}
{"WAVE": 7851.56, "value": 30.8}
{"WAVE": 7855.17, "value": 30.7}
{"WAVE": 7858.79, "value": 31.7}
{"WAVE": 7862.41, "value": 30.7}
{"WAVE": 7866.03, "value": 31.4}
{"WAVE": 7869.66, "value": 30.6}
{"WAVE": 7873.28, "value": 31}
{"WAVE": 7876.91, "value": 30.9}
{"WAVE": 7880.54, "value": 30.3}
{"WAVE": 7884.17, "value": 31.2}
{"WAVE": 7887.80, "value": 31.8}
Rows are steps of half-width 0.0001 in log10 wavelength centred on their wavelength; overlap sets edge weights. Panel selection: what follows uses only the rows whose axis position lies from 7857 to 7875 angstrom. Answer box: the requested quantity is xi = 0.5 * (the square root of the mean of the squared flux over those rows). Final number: 15.5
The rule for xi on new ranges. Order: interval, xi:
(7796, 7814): 15.8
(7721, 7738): 16.2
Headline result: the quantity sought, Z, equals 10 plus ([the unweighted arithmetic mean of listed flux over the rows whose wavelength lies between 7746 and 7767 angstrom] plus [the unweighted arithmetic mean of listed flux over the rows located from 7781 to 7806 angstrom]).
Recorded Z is 73.6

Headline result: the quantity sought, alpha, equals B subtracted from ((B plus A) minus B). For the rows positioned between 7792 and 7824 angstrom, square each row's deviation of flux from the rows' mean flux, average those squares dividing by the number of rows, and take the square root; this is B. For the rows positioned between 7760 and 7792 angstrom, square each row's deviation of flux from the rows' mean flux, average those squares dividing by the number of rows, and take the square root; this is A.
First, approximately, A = 0.87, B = 0.60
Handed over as 0.3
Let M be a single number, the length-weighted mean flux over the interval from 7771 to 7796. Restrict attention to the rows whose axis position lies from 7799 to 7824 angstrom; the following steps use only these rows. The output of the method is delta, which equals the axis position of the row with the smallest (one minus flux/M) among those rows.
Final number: 7822.69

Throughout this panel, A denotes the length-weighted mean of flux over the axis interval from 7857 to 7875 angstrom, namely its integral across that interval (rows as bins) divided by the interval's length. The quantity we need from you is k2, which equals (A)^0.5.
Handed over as 5.57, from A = 31.1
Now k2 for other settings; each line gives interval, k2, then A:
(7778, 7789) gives 5.62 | 31.5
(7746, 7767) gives 5.65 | 31.9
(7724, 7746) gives 5.68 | 32.3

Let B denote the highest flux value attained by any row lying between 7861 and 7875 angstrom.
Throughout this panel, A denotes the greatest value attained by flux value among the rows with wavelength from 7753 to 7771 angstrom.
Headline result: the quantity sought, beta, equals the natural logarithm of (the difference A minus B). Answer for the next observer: 0.4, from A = 32.9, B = 31.4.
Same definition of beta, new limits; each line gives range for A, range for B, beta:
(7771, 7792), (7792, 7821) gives -0.5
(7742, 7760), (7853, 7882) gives -0.4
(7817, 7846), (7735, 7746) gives 0.0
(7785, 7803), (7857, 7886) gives -0.5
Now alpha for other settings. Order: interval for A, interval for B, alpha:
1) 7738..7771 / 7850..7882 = 0.3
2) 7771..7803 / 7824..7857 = 0.4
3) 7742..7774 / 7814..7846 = 0.2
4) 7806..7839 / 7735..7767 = -0.1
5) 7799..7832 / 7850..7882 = 0.2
